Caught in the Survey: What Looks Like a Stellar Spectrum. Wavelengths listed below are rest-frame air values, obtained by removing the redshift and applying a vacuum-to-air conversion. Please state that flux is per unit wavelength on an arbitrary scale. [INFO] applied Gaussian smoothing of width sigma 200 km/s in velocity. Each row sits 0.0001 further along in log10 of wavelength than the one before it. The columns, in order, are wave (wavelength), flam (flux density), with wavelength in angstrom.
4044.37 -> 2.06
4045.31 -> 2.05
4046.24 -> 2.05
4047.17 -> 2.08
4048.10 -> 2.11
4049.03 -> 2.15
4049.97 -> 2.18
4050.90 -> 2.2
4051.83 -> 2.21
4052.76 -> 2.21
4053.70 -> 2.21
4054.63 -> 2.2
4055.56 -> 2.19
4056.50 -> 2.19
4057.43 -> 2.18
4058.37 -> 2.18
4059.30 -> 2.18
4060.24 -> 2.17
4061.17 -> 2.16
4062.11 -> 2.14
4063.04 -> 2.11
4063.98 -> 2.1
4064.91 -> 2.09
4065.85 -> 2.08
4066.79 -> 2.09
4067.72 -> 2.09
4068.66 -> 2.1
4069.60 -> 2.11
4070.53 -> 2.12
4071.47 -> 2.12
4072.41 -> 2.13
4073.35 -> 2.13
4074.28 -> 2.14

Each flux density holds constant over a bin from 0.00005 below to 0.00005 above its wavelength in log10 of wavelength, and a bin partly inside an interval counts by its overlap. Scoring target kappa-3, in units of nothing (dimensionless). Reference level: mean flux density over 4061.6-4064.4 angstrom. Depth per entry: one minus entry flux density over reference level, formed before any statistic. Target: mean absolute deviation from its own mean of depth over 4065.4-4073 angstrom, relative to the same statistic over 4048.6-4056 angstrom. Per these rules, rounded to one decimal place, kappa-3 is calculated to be 1.0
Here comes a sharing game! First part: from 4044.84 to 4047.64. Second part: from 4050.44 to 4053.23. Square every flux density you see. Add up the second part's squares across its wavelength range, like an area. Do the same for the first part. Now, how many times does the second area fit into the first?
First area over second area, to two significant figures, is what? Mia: 0.87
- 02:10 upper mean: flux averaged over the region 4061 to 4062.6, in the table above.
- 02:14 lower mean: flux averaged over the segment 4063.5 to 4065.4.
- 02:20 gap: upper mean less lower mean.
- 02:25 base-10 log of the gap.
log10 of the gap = -1.3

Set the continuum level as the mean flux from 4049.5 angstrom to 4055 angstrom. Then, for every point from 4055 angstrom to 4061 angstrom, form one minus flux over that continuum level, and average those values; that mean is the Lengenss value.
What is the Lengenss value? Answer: 0.01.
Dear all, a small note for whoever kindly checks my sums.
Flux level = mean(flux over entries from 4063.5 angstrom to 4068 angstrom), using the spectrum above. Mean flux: 2.09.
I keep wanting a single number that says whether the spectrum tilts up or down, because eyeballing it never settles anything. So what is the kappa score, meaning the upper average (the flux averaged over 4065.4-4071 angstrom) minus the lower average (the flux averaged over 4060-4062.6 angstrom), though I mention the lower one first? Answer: -0.06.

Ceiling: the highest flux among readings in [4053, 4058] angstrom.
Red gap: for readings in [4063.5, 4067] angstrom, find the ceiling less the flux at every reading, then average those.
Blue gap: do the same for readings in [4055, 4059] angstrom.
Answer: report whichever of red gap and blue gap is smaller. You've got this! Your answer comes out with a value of 0.025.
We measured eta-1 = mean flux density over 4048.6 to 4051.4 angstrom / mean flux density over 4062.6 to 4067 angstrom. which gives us 1.04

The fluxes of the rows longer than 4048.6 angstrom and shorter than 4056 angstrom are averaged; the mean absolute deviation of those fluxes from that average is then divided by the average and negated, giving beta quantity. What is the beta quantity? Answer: -0.0070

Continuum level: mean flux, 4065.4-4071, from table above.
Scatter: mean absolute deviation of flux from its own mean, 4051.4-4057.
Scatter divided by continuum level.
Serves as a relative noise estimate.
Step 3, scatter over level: 0.004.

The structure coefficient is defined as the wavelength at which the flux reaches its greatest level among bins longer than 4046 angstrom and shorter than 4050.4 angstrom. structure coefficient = 4049.97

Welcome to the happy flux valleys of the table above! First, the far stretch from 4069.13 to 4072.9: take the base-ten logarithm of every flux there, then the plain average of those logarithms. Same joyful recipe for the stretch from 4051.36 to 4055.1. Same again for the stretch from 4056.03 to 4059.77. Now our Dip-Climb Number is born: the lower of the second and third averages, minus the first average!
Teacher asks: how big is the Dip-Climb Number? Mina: 0.013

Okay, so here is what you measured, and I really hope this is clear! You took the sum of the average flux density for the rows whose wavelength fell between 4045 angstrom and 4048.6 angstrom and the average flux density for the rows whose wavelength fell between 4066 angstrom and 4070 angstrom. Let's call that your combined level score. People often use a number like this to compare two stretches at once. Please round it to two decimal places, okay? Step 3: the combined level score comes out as 4.17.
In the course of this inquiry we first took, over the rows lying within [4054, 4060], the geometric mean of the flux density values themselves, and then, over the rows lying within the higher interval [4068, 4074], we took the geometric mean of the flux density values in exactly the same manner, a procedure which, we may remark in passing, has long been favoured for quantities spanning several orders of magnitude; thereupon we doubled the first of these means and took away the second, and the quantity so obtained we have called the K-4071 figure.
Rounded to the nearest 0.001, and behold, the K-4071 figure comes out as 2.255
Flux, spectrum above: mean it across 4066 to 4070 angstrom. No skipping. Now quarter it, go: 0.524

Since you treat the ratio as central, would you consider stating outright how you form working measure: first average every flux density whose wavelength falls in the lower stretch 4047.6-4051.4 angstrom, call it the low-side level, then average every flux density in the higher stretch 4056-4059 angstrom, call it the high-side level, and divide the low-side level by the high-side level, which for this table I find 0.99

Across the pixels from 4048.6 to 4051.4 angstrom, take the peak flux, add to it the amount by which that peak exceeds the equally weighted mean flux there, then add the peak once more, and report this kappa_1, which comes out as 4.42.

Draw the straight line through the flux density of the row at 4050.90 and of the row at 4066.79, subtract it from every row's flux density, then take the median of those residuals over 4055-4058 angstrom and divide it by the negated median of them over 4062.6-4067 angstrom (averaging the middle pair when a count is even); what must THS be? 2.7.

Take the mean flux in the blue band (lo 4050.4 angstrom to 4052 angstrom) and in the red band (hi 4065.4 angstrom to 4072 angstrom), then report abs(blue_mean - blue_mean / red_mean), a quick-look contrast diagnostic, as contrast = 1.16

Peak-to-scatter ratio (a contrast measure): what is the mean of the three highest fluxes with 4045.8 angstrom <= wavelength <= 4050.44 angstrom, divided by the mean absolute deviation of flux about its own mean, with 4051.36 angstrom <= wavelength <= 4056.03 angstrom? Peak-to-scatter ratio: 298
